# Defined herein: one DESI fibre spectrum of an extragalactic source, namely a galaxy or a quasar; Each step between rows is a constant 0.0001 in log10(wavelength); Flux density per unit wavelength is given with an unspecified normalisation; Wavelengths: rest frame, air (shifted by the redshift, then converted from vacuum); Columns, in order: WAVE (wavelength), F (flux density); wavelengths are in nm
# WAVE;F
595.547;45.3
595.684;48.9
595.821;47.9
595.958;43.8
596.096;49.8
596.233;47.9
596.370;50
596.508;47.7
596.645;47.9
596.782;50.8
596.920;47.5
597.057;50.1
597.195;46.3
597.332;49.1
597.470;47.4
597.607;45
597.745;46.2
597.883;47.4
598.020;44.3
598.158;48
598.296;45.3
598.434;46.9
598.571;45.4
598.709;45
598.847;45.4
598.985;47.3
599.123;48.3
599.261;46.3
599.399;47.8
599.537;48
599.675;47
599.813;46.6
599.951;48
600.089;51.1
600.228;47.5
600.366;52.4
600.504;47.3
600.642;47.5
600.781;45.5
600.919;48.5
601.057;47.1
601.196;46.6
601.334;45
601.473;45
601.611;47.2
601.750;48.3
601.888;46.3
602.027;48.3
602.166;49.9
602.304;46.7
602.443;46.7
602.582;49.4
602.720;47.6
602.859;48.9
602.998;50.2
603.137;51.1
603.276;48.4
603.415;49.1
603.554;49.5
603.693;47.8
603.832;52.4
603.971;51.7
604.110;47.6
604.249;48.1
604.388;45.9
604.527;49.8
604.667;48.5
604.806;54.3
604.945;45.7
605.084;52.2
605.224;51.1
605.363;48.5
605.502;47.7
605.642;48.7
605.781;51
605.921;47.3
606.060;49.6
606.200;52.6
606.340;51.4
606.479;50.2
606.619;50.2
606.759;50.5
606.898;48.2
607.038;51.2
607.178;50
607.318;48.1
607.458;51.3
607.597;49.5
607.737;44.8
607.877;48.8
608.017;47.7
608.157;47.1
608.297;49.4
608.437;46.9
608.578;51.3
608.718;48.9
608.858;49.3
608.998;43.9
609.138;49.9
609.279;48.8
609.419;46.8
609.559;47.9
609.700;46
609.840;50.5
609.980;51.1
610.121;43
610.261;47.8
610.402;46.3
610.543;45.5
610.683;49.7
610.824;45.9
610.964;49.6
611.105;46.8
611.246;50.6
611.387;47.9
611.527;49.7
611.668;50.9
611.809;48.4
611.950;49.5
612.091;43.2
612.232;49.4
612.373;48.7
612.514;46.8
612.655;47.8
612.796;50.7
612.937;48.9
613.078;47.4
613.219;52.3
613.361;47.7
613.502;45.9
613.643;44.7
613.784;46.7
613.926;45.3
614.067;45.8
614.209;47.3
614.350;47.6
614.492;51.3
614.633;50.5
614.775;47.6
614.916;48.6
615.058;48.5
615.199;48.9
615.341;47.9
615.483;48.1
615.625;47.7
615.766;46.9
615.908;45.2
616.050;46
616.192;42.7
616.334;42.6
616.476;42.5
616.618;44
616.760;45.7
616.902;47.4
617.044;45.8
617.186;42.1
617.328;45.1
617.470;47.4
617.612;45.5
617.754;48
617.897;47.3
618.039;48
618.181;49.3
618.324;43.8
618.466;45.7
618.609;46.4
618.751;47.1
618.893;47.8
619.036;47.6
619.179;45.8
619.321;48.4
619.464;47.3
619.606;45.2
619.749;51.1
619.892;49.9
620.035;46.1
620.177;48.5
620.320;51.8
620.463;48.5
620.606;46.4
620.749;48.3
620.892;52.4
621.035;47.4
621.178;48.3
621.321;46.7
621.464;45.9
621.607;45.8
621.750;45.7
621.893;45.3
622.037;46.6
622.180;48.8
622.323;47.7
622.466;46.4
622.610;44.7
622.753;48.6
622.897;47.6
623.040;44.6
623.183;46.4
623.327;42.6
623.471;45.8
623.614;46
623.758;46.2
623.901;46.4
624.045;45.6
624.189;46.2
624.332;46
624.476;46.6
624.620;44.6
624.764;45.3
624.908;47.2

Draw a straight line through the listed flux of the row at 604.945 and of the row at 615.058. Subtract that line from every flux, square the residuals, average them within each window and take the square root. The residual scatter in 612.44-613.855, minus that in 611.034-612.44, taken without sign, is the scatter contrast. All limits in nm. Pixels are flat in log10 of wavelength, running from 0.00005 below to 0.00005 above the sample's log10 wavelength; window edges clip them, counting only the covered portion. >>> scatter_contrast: 0.15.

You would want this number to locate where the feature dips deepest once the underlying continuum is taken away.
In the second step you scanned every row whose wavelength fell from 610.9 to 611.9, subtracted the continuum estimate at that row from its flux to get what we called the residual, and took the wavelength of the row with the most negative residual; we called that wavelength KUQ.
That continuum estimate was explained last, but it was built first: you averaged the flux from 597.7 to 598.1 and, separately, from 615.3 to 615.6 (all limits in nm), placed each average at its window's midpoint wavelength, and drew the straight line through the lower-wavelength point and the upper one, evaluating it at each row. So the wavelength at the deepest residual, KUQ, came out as 611.105 nm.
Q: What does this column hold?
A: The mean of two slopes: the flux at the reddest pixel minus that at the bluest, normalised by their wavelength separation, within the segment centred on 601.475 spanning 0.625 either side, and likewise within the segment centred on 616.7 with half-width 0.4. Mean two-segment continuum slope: 2.2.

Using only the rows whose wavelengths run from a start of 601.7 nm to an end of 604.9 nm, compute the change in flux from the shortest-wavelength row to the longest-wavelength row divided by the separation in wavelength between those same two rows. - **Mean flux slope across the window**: 2.0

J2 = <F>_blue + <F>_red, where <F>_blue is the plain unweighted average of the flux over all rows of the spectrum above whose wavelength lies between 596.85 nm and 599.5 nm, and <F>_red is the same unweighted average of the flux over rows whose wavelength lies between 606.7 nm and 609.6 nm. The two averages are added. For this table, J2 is 95.4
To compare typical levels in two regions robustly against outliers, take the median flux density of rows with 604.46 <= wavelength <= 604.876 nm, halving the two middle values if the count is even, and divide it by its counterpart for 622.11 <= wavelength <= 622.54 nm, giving 1.04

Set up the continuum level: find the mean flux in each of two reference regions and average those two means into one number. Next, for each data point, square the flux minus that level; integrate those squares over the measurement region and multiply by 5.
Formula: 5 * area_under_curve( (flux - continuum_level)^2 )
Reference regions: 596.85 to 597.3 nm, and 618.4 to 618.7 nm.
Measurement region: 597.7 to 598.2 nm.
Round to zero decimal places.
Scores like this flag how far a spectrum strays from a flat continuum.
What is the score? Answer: 6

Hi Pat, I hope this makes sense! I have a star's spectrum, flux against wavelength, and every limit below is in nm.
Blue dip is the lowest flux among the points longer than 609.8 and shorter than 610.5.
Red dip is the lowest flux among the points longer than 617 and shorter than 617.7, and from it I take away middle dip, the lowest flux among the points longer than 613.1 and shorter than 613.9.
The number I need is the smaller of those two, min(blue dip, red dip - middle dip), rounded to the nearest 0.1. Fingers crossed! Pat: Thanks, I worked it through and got -2.6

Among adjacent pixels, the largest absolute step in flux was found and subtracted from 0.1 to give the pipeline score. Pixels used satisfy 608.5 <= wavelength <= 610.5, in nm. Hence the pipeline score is -8.0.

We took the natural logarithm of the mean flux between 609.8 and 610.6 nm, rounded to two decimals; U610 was 3.86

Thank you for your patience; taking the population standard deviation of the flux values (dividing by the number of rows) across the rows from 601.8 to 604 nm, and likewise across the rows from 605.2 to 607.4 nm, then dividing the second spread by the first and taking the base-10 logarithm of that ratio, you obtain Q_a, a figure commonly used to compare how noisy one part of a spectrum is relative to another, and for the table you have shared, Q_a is -0.07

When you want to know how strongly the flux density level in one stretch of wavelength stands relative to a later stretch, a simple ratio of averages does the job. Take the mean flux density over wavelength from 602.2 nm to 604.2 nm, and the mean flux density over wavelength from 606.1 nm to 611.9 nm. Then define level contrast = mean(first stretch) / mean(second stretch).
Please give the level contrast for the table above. 1.01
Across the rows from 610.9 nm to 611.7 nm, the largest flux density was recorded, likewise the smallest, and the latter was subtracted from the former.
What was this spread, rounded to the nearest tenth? 4.1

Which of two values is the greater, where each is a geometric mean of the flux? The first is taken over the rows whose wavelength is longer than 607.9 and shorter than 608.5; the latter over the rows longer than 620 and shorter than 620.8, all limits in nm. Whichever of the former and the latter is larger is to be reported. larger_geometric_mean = 48.2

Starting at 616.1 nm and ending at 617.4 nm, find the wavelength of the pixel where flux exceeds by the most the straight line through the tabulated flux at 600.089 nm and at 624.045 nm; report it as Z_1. 616.902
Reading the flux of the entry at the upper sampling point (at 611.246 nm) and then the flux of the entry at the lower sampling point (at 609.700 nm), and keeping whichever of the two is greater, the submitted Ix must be 51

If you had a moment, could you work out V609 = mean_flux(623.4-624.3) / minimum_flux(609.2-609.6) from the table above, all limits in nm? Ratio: 0.98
